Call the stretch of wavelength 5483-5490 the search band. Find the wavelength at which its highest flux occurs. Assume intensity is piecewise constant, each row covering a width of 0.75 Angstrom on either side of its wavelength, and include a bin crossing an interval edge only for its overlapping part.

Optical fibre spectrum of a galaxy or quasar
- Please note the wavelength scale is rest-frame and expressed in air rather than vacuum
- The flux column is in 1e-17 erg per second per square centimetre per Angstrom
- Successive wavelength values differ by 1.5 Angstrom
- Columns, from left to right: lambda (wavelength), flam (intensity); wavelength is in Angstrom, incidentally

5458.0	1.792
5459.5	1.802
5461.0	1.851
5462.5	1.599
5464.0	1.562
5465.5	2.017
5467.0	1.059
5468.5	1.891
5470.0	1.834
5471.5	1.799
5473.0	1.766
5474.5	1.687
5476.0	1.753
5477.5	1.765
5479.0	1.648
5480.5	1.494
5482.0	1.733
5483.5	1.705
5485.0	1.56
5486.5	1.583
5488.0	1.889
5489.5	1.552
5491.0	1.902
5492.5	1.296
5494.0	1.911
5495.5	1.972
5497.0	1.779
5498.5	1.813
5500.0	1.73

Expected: 5488.0 Angstrom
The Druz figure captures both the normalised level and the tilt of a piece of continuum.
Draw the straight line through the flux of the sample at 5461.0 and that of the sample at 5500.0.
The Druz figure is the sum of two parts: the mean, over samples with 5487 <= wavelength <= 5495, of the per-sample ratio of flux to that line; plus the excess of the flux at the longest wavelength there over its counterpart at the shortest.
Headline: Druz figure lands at 1.0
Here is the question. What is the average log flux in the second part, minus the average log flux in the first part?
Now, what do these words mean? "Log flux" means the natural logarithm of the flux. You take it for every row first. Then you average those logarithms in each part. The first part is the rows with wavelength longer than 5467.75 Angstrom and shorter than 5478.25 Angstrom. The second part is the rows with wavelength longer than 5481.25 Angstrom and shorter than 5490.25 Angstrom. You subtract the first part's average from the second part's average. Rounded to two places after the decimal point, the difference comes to -0.07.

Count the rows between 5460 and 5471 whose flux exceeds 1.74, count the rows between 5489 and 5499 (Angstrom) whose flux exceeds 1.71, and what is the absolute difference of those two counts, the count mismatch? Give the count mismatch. 1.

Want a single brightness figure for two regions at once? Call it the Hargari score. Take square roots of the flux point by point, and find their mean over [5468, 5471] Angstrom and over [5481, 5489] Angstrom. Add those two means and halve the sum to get 1.33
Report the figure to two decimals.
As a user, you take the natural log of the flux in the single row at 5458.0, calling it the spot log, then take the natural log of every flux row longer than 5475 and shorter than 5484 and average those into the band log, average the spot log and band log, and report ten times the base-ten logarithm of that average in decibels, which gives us -2.59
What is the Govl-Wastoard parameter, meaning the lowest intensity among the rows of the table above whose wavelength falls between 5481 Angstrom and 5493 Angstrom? 1.296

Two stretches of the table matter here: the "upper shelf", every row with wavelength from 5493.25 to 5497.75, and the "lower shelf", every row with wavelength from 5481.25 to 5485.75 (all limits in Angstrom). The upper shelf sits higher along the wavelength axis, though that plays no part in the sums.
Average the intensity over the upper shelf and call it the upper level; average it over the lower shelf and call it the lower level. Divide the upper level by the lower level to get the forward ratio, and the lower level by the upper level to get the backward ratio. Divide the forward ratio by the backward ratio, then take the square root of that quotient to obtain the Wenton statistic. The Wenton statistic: 1.133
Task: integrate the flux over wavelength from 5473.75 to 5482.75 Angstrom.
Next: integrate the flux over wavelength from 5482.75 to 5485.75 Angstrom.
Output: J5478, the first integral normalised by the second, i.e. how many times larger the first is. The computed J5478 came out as 3.1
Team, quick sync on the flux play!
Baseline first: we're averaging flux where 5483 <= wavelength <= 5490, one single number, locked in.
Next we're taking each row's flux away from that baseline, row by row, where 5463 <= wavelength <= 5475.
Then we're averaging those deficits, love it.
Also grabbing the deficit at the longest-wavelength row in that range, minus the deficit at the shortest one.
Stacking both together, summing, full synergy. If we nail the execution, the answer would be -0.17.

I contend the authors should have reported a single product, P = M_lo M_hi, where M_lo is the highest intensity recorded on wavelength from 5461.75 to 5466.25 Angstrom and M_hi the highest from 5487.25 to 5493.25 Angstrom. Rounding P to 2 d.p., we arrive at 3.84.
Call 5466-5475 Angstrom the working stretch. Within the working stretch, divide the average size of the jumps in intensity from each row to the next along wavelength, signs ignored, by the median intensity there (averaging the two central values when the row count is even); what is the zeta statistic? 0.12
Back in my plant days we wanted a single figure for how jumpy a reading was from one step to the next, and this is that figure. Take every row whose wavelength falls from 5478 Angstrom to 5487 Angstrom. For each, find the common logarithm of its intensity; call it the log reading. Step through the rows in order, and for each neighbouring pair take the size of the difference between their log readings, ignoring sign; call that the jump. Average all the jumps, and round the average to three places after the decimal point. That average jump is 0.032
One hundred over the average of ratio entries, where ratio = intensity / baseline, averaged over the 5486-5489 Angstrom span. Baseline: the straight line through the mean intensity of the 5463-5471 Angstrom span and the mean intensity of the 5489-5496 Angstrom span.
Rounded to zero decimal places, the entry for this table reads 99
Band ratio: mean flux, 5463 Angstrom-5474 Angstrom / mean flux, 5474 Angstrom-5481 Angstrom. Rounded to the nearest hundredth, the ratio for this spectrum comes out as 1.02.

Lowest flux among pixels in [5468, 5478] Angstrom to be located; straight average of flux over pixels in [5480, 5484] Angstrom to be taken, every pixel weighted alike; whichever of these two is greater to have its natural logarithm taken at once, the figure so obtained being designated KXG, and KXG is 0.523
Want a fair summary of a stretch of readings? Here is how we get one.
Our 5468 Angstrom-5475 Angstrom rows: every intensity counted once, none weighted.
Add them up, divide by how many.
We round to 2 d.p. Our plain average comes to 1.80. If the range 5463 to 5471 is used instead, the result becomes 1.67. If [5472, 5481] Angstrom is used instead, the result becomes 1.69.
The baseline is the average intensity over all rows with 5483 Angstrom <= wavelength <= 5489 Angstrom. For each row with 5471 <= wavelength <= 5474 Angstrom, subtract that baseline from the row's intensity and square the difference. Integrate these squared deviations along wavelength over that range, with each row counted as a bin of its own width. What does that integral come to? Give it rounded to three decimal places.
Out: 0.030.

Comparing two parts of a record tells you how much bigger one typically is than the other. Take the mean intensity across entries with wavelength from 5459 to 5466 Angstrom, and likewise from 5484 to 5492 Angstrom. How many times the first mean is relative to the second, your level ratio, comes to 1.04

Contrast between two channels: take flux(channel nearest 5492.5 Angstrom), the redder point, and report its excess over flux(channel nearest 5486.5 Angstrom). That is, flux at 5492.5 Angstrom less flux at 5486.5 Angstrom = -0.29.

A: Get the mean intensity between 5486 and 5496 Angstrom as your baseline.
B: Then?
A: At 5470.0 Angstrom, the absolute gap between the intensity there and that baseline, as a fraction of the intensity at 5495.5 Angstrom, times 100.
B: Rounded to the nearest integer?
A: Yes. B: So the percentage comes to 5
